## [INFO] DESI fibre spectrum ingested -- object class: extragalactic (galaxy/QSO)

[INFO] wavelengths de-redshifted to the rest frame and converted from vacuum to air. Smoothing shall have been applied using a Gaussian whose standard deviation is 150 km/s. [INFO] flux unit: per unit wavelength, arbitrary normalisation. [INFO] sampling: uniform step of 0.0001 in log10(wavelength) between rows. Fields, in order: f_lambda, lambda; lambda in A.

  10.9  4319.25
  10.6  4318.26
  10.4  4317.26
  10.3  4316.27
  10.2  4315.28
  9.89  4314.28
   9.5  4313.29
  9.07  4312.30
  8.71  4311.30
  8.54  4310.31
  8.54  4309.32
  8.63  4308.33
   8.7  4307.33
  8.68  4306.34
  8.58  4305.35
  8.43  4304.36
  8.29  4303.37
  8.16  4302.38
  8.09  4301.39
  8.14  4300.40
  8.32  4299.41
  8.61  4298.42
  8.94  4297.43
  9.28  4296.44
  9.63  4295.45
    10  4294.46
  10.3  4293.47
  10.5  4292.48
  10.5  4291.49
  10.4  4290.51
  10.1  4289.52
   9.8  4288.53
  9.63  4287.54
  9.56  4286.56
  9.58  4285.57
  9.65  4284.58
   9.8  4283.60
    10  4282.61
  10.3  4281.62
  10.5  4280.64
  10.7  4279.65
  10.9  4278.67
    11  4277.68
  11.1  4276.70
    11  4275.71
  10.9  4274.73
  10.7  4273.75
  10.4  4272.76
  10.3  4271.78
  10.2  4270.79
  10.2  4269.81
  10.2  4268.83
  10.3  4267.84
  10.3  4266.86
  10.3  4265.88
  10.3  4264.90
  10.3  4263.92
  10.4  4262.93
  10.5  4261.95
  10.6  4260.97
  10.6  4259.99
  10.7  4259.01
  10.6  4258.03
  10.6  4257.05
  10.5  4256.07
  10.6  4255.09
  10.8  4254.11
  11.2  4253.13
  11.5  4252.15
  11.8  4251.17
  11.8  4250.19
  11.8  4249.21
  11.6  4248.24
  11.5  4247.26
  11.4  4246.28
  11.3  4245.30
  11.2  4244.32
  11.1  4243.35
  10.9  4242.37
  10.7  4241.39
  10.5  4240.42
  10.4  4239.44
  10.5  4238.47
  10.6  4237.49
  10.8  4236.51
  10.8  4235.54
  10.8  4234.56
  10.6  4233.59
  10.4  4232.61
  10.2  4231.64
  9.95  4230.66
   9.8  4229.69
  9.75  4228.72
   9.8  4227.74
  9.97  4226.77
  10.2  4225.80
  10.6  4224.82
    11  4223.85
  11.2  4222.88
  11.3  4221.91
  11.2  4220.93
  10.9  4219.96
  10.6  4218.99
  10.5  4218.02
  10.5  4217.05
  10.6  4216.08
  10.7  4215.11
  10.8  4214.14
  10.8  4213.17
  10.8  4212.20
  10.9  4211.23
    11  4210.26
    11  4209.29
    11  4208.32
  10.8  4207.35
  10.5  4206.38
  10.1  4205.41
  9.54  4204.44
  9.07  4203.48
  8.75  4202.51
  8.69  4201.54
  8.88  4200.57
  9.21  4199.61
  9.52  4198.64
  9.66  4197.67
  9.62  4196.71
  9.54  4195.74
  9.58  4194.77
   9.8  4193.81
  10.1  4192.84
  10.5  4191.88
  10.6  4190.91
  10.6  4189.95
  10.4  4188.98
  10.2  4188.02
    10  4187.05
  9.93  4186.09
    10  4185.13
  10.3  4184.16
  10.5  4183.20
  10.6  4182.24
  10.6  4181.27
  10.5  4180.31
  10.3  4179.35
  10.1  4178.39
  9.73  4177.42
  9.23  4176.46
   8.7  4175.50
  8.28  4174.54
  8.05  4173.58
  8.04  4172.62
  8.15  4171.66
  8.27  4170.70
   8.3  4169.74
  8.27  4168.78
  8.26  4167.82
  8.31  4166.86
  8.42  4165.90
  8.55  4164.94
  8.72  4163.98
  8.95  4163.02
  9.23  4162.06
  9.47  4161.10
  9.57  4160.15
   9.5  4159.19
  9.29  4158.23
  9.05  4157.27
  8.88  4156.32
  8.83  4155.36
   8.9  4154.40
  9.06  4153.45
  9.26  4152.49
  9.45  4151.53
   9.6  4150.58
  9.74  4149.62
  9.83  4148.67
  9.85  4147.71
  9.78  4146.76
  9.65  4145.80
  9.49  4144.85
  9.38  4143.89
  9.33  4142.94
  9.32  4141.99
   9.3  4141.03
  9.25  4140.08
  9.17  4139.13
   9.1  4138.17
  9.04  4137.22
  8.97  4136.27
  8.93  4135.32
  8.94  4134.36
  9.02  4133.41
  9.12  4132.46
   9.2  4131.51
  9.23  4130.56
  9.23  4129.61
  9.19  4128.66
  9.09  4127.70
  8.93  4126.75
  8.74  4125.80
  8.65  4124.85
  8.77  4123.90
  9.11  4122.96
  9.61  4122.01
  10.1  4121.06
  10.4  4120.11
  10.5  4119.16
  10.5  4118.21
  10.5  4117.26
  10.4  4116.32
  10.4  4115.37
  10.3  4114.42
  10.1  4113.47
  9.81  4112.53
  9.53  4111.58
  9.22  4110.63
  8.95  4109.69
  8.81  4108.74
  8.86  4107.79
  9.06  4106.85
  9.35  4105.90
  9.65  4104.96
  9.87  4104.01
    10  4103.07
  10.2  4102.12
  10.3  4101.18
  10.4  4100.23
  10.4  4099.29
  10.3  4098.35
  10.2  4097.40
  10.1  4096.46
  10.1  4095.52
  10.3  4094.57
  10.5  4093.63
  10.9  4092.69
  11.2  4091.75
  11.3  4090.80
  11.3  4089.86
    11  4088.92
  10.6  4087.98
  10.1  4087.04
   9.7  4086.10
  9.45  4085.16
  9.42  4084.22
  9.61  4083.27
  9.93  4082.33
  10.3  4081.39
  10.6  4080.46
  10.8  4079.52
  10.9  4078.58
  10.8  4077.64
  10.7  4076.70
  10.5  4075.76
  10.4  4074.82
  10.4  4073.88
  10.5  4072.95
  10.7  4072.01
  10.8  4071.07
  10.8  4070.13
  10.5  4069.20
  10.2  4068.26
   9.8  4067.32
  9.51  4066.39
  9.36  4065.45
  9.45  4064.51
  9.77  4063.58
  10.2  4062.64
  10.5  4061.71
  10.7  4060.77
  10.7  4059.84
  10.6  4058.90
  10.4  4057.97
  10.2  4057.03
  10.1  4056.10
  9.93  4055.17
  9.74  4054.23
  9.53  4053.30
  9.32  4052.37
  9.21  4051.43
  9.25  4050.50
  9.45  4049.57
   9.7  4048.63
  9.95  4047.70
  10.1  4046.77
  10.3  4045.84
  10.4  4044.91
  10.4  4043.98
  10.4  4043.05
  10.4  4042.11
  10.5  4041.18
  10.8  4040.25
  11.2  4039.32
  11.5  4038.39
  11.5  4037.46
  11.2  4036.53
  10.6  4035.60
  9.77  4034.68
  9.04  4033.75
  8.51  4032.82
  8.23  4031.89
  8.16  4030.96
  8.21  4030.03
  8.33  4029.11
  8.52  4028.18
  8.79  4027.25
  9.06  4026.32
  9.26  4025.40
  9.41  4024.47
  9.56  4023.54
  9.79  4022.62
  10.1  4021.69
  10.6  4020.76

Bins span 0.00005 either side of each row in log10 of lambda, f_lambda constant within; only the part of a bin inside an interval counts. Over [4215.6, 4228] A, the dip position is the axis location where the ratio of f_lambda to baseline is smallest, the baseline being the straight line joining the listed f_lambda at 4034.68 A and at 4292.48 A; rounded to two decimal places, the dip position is 4227.74 A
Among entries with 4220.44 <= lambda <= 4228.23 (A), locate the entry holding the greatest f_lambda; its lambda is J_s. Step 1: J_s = 4221.91 A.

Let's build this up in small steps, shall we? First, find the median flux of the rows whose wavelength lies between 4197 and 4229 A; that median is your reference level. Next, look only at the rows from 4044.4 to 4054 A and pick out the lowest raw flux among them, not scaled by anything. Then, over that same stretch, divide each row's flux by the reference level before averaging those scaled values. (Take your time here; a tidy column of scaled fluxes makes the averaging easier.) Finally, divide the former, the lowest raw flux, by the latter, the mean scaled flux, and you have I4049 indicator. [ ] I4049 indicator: 10.0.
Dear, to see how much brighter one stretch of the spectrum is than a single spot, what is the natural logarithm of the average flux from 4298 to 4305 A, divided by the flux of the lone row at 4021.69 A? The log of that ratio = -0.20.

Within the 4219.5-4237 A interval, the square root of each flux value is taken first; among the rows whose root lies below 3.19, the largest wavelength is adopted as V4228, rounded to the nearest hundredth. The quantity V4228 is 4230.66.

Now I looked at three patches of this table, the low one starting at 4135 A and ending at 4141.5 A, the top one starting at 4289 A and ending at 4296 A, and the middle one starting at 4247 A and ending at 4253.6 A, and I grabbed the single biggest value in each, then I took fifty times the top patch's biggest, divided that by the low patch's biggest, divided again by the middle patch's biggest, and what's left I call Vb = 4.8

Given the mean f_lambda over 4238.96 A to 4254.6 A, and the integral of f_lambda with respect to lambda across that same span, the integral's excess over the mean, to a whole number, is 164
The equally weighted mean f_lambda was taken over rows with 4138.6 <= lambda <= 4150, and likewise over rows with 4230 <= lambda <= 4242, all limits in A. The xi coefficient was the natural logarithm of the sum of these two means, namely 3.00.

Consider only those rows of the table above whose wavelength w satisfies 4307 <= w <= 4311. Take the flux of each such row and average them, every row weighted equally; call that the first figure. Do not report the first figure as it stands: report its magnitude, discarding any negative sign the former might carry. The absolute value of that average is 8.6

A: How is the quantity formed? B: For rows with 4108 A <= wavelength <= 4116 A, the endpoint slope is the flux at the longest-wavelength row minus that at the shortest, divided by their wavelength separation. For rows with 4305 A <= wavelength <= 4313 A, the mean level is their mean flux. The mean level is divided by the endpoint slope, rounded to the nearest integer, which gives 36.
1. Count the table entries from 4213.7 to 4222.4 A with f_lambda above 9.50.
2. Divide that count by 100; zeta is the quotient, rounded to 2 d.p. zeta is 0.09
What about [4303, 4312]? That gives 0.00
